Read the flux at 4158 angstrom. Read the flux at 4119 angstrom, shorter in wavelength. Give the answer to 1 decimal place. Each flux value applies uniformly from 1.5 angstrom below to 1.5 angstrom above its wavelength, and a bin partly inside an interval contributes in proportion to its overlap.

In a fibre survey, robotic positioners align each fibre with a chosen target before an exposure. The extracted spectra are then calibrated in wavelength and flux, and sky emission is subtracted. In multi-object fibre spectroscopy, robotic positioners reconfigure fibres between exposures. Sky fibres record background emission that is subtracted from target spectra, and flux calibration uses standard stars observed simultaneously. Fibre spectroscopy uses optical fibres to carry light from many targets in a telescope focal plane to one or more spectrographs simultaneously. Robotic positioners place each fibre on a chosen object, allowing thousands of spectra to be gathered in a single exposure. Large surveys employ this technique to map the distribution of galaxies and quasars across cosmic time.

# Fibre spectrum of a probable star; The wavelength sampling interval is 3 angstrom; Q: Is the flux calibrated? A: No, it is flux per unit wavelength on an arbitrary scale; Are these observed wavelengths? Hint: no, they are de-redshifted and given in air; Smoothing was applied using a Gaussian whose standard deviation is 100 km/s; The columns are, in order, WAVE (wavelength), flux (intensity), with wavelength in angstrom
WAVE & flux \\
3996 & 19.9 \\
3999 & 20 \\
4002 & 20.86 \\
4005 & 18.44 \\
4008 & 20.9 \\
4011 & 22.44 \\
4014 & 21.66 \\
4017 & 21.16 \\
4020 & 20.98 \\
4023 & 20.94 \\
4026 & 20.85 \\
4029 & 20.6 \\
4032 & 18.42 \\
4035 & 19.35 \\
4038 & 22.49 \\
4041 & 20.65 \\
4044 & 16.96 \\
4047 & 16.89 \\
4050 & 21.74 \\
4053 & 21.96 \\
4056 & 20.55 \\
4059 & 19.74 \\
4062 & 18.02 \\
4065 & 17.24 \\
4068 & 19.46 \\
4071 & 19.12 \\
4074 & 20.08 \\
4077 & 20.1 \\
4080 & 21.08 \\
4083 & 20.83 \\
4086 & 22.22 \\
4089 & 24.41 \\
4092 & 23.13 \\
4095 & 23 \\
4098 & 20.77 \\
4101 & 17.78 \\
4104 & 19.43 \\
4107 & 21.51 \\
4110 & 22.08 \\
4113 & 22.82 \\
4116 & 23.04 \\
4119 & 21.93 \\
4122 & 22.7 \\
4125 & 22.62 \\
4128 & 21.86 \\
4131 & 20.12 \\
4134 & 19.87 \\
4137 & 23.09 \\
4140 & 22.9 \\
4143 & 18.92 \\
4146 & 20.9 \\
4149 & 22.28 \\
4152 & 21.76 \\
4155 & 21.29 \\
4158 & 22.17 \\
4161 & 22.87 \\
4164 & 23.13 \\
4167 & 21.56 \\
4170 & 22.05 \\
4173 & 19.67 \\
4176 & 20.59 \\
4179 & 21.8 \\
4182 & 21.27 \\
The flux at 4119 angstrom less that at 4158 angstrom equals -0.2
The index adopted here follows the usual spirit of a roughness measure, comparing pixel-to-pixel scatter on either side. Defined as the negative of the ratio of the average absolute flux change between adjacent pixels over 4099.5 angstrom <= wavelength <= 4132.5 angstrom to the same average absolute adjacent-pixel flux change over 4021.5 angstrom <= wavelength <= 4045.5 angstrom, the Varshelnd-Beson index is -0.6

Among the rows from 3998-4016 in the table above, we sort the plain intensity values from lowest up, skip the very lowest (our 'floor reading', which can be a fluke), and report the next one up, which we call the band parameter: 20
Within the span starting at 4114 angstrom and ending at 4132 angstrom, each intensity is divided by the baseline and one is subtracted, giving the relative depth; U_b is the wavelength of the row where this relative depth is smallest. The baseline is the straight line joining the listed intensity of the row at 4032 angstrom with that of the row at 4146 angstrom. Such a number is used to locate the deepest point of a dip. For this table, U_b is 4131 angstrom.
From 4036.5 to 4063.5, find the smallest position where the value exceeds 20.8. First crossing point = 4038 angstrom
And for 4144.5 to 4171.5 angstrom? 4146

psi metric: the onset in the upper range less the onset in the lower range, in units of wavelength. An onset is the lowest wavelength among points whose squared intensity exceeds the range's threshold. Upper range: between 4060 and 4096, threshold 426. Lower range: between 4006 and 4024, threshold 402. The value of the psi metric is 72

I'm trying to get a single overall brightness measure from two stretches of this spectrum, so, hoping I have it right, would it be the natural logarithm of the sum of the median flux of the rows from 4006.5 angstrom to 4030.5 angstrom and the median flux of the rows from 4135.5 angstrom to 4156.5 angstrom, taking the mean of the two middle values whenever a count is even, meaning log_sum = 3.75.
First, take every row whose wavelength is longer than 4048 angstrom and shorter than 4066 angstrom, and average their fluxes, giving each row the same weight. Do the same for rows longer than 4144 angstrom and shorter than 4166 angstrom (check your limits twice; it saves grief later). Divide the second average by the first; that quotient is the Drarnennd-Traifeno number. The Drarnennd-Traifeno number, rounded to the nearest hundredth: 1.11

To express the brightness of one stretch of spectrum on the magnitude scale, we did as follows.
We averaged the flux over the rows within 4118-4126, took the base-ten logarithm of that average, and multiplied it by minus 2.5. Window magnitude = -3.38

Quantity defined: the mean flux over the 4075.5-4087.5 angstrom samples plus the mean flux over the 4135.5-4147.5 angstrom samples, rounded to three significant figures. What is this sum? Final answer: 42.5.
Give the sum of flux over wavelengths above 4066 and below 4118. 361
